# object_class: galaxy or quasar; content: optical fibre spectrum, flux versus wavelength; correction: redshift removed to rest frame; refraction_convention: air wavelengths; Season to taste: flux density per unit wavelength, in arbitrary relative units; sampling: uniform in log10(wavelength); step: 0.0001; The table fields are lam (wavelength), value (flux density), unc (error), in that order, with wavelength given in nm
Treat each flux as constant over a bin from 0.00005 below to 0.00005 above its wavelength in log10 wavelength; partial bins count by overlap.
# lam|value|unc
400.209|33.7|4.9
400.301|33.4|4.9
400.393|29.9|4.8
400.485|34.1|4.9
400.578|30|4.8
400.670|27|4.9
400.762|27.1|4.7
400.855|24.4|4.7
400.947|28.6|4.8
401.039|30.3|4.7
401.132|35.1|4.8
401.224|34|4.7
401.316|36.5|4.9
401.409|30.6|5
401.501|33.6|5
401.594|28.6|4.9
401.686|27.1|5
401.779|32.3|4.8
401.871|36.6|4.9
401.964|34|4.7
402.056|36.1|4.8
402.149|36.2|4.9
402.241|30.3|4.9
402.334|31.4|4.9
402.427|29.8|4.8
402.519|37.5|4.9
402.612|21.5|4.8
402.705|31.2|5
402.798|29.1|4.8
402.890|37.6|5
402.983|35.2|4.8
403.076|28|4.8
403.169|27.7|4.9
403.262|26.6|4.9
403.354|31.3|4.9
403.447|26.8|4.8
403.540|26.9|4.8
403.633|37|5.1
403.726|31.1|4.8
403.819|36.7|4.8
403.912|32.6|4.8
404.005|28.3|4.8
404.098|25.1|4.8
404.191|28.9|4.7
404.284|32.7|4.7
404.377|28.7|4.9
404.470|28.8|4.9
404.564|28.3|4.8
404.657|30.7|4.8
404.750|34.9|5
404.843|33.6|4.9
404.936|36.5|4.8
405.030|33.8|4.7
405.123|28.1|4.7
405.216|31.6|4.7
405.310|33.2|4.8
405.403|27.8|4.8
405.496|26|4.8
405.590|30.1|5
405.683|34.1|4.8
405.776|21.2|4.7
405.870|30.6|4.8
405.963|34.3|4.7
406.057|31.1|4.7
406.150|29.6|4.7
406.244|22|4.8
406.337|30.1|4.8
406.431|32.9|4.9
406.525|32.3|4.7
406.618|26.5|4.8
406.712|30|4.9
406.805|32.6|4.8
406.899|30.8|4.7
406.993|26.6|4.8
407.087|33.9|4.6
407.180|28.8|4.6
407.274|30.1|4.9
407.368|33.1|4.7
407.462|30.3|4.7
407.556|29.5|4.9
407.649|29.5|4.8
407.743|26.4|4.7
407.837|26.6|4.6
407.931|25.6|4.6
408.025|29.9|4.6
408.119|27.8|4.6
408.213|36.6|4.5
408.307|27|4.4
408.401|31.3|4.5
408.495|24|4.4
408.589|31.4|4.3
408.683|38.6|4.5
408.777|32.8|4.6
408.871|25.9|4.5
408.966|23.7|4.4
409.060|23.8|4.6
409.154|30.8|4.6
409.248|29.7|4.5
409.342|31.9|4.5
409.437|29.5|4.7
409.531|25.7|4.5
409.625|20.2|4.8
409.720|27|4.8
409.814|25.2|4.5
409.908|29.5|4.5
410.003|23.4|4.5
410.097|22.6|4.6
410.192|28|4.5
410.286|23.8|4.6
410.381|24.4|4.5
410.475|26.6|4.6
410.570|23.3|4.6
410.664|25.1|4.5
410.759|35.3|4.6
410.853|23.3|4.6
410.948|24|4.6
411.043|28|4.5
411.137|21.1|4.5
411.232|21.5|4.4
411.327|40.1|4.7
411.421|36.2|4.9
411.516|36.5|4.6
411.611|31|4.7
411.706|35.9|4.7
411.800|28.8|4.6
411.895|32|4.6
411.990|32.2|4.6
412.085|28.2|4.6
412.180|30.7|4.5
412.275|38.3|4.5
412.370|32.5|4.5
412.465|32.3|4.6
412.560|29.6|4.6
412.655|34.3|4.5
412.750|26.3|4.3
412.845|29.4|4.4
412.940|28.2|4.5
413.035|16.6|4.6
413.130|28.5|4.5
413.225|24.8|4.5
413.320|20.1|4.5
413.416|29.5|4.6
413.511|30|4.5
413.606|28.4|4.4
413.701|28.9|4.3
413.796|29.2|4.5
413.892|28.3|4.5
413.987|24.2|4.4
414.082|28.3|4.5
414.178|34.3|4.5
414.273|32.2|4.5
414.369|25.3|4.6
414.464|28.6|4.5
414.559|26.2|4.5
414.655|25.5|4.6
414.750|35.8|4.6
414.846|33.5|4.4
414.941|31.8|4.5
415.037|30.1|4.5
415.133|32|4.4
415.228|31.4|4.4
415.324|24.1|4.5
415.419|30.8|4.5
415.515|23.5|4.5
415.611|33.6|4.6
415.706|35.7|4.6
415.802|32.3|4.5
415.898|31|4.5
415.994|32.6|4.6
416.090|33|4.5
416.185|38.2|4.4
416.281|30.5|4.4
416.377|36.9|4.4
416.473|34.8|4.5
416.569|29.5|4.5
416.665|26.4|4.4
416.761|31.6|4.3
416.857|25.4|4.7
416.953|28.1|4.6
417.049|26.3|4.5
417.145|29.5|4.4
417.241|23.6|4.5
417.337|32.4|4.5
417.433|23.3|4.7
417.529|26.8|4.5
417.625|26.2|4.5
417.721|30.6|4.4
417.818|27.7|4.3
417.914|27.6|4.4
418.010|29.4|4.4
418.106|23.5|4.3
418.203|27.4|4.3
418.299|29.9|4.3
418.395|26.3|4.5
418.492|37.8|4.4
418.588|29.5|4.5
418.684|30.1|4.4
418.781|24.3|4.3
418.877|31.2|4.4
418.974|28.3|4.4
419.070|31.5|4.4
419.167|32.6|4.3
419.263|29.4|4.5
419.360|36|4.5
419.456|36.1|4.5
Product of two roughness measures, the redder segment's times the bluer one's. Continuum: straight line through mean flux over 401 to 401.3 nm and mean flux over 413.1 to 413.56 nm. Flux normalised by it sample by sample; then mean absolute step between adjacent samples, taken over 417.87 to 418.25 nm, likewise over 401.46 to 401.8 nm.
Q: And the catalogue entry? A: 0.019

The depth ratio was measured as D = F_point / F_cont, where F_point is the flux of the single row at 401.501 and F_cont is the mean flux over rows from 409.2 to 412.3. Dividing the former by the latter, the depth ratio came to 1.18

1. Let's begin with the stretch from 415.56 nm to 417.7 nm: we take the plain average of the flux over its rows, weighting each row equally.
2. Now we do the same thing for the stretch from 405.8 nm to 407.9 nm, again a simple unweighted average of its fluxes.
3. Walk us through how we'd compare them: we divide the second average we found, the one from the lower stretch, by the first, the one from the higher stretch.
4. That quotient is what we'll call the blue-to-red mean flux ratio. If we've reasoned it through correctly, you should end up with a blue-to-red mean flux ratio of 0.98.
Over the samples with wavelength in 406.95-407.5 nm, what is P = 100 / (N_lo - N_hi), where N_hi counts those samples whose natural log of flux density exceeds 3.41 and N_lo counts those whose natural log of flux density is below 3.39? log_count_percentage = -100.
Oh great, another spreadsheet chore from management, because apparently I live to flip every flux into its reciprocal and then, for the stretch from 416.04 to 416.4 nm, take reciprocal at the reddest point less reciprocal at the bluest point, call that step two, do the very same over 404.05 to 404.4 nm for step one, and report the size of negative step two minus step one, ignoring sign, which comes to 0.0082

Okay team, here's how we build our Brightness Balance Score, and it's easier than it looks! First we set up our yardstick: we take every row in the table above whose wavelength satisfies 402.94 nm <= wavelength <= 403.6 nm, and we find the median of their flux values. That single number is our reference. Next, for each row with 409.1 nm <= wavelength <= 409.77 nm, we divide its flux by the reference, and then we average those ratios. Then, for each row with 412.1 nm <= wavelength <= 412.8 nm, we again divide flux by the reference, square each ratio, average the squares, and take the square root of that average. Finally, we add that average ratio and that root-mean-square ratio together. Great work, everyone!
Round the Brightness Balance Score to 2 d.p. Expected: 2.17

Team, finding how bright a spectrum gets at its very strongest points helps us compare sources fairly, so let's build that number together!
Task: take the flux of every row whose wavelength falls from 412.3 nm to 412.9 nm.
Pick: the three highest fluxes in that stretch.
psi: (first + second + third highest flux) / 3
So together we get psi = 33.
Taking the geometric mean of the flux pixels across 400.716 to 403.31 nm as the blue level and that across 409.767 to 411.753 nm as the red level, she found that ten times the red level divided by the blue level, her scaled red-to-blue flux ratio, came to 8.8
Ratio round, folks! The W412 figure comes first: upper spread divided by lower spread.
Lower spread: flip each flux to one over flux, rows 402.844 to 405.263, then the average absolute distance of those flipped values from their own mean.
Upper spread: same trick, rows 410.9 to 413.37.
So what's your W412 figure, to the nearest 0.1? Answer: 1.8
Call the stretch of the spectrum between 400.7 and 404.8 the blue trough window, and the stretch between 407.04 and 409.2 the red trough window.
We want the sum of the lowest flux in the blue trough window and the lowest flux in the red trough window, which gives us 45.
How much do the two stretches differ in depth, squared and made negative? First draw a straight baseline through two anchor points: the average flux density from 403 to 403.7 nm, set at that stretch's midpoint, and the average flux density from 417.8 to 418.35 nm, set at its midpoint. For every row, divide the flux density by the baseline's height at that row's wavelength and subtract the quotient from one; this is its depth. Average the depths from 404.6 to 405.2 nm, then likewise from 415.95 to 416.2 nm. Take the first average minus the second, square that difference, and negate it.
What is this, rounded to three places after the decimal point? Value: -0.012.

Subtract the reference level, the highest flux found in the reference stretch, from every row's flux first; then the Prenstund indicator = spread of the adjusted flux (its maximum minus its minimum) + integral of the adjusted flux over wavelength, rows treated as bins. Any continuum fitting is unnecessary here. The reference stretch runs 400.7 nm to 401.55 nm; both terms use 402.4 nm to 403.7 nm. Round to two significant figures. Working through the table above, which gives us 8.2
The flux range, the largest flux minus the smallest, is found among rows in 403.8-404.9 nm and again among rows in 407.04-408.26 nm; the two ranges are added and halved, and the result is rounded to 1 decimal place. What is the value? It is 11.3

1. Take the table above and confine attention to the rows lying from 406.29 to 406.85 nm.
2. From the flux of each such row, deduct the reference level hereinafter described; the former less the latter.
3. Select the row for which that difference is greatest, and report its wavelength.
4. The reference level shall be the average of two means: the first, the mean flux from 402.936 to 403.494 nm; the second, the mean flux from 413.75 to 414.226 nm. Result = 406.431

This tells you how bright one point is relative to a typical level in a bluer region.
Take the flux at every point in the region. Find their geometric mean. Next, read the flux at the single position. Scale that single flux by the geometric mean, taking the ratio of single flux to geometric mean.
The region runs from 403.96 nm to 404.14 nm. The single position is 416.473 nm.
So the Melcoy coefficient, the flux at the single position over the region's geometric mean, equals 1.31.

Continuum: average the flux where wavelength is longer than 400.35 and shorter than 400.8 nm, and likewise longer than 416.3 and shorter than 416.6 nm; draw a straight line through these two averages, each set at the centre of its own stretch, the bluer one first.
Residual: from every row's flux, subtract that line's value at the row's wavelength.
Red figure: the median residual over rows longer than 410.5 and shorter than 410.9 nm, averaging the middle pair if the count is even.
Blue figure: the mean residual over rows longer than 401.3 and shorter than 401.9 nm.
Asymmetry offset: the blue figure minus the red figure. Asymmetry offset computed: 10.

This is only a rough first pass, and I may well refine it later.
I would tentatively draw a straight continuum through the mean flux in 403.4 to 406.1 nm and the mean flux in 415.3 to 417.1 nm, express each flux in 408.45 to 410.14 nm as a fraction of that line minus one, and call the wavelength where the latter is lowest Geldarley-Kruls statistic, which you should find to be 409.625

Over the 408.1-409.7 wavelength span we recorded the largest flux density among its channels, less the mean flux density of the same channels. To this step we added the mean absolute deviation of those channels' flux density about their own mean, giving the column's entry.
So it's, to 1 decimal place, 13.6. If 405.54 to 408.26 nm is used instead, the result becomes 9.4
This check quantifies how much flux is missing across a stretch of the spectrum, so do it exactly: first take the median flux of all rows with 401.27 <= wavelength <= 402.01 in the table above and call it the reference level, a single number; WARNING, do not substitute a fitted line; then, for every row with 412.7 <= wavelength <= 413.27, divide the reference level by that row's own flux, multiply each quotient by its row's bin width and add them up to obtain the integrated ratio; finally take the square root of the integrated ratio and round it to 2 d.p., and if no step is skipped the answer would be 0.87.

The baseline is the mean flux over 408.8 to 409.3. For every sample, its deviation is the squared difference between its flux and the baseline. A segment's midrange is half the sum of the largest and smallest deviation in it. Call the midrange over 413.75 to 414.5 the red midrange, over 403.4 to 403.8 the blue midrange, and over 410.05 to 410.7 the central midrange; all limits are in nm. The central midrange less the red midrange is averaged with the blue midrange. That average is 16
